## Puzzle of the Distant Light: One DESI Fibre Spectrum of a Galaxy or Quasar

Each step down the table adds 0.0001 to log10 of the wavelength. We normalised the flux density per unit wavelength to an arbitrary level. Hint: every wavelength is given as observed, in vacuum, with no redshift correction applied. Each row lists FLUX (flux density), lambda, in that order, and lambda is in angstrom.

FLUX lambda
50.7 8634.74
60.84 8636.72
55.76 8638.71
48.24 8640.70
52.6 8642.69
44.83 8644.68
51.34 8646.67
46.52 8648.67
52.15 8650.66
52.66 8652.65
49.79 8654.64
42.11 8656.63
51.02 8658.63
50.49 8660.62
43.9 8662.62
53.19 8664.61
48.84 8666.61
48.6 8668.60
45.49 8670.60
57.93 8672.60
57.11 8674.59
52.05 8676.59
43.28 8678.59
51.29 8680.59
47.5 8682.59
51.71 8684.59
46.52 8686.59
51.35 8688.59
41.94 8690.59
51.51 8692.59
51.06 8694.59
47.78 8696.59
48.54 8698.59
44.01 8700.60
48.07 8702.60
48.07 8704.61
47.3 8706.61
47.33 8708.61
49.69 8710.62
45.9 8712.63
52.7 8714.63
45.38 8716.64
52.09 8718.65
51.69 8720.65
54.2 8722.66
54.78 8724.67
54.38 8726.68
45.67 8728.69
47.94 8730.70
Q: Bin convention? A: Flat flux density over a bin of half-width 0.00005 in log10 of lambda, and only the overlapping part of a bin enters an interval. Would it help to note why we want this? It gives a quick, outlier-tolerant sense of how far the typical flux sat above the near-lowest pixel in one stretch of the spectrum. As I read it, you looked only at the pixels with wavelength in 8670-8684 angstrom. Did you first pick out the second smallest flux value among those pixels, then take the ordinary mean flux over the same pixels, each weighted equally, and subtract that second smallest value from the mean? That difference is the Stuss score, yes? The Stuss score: 5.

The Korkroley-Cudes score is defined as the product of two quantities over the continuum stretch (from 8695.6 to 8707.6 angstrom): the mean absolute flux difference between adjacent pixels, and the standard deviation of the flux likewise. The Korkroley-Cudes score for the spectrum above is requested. 3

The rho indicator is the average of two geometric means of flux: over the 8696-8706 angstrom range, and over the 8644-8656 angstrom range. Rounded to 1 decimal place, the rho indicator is 48.4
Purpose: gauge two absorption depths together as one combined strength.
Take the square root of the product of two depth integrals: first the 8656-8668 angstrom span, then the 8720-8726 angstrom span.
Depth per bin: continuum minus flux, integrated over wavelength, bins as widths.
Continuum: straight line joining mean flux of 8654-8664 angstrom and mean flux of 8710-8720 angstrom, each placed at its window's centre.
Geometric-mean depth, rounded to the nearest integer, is 15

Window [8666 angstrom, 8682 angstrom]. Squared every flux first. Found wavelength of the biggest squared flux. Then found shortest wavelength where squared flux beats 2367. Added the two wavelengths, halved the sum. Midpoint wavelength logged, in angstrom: 8669.6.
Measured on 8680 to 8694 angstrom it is 8682.6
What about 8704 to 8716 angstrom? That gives 8712.6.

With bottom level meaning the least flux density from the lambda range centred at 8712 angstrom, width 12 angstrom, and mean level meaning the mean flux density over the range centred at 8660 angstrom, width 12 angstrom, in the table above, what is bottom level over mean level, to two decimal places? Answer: 0.94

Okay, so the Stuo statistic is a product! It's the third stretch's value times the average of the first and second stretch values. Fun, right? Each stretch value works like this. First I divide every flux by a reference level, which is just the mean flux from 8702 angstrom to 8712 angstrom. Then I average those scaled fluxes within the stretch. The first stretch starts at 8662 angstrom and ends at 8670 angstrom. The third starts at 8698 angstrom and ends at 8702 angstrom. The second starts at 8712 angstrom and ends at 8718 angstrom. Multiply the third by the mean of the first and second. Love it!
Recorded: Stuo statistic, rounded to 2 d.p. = 0.97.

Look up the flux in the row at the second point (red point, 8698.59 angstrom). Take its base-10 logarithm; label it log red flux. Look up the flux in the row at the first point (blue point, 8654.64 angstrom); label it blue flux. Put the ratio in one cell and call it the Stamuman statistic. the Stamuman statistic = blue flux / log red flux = 29.5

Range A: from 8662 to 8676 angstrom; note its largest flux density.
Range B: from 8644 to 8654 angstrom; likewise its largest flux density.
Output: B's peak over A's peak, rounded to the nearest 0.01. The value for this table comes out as 0.91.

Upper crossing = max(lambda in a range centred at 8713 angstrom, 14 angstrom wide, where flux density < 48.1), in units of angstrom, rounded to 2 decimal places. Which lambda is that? 8716.64 angstrom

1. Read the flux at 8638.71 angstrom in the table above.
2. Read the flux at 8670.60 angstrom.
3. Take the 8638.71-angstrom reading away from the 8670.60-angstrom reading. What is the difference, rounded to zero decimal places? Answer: -10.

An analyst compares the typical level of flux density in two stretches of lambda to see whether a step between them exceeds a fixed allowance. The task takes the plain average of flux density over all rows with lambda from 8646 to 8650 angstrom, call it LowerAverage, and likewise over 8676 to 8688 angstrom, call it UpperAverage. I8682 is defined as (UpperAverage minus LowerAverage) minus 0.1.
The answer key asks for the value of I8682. -0.3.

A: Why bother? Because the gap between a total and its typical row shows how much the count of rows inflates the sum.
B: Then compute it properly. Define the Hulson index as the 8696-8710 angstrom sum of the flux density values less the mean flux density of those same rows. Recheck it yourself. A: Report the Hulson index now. 284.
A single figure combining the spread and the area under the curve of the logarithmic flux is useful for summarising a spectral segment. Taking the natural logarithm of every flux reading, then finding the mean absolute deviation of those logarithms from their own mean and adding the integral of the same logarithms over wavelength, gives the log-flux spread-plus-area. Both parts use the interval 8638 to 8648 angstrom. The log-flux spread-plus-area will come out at 39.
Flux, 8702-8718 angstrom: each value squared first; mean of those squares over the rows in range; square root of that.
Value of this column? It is 48.1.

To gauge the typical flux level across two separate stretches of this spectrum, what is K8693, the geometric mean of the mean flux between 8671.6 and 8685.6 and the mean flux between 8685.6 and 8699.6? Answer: 49.9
